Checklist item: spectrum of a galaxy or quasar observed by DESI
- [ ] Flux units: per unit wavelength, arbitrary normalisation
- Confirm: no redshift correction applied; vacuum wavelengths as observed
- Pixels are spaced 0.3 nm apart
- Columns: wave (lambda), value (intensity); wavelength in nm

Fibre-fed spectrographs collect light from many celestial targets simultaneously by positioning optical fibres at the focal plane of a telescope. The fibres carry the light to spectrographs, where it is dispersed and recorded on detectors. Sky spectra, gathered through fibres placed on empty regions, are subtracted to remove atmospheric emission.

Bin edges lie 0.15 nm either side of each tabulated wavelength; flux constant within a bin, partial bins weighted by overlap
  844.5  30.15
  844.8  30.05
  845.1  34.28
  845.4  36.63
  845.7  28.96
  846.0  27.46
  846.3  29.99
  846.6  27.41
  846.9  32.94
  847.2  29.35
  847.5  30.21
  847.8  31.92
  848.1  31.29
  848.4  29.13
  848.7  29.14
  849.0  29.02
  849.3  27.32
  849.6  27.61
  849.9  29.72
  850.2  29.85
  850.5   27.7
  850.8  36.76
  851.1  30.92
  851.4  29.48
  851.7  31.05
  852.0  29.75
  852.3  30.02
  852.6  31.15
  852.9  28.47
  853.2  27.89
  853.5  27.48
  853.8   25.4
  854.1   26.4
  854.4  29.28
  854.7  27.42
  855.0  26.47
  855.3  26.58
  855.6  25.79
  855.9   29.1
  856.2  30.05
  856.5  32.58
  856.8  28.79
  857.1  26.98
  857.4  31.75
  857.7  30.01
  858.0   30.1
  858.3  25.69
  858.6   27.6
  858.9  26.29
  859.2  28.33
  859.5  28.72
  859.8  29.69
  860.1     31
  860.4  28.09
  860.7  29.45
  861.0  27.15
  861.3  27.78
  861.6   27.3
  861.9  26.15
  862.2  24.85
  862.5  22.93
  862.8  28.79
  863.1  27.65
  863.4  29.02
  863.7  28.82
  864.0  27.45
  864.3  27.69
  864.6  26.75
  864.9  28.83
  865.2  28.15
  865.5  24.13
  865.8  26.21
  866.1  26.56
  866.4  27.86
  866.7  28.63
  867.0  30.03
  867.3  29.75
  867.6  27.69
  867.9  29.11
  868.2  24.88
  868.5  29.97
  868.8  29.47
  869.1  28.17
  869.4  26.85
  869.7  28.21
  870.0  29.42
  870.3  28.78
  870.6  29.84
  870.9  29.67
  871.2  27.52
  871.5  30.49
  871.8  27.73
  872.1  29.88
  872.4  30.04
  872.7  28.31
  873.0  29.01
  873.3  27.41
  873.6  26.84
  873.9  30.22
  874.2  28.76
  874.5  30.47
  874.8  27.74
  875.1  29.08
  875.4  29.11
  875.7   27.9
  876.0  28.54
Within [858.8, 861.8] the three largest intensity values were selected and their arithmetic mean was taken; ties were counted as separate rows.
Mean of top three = 30.0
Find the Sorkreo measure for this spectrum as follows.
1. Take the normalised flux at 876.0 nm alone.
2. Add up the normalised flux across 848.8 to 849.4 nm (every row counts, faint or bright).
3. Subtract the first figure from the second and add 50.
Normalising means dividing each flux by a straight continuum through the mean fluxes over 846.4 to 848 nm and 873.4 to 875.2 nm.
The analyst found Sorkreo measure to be 50.87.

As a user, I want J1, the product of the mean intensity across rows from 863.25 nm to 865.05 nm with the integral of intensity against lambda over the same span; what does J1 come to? 1421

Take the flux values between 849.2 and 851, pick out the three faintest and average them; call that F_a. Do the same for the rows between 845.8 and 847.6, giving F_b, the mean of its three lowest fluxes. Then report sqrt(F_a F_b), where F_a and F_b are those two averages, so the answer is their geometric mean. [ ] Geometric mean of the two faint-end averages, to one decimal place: 27.8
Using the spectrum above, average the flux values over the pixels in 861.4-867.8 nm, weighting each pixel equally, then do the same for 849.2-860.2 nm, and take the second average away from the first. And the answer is -1.5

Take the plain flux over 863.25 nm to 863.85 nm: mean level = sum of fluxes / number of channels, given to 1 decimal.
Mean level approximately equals 28.9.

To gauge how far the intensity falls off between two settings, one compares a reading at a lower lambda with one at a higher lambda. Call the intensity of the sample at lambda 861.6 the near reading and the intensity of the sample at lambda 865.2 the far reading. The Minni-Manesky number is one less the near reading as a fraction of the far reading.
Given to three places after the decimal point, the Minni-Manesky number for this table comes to 0.030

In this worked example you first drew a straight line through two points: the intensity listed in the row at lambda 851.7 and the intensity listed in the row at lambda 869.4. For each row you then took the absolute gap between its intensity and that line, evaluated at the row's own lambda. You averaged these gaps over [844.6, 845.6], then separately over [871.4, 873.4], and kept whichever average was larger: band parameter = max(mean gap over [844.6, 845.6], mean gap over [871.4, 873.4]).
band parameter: 2.8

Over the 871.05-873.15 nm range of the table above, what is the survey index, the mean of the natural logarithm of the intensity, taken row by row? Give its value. 3.37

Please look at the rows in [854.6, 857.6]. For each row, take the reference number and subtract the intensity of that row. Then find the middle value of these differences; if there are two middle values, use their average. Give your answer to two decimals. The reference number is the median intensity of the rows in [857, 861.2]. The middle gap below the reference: 0.42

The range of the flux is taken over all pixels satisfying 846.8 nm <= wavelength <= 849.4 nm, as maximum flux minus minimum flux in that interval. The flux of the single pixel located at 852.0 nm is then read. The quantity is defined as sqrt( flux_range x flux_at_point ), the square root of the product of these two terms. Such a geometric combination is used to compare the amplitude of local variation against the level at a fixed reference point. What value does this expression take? 12.9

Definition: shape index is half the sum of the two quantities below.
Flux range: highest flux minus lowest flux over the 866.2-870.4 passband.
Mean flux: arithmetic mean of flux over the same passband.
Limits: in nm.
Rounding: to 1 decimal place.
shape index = 16.8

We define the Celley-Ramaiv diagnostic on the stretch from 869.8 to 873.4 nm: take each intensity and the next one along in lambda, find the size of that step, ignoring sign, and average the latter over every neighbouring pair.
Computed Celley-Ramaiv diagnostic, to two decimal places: 1.46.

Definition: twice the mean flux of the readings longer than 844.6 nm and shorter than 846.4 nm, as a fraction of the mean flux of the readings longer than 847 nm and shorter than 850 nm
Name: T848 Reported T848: 2.12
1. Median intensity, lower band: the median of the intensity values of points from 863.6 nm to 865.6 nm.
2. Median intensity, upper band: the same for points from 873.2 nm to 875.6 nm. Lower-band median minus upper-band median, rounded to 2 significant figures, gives -1.2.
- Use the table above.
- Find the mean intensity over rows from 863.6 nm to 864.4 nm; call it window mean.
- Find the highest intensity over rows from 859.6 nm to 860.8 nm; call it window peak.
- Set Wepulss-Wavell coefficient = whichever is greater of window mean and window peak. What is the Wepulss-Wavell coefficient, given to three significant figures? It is 31.0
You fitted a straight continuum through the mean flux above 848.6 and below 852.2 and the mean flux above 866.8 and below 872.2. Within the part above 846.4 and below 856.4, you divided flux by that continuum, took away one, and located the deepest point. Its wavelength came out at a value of 853.8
